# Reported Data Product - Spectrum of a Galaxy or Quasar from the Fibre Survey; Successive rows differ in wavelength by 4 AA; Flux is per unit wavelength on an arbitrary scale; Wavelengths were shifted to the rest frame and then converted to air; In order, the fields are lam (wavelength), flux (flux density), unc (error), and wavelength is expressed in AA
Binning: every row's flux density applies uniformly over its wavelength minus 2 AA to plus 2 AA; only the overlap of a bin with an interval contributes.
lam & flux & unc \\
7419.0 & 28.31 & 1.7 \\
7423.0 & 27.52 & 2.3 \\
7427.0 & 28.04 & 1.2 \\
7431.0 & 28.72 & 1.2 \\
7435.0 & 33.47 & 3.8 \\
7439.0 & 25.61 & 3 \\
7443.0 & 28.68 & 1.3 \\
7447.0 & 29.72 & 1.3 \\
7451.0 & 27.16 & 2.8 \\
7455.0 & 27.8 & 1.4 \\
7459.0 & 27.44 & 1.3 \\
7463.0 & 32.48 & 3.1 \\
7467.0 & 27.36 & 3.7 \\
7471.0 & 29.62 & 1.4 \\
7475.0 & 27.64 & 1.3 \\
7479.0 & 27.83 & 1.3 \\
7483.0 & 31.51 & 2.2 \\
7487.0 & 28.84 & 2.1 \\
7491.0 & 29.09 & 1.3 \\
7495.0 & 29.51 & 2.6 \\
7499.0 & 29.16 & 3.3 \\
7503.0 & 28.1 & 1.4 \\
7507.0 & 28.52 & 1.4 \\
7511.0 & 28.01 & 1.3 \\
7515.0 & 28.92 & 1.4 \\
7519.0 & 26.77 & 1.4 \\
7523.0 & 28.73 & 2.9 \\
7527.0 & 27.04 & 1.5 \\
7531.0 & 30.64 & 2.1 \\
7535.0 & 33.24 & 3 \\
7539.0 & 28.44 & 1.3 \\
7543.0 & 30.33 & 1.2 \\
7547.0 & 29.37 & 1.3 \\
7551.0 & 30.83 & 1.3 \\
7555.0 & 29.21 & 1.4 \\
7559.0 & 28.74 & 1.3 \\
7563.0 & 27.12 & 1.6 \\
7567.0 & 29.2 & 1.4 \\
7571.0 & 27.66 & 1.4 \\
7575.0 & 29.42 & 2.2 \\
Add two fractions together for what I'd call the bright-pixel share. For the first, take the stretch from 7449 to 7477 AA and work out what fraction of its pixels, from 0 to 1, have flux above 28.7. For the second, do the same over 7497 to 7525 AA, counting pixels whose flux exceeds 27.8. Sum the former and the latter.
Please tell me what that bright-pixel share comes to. 1.14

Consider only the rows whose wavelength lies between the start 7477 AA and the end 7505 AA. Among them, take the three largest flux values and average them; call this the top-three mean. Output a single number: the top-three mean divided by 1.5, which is 20.0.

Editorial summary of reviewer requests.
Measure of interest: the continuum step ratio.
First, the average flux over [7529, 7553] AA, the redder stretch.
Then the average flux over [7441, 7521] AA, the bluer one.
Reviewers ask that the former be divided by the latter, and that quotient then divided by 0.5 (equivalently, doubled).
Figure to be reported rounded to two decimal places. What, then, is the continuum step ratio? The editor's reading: 2.12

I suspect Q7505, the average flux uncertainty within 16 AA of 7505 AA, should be 1.76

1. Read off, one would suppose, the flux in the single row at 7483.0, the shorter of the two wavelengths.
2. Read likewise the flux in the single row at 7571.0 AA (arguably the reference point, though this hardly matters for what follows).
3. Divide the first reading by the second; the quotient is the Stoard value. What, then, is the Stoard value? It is 1.139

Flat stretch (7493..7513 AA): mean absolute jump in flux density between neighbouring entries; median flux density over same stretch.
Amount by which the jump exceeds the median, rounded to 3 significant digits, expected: -27.9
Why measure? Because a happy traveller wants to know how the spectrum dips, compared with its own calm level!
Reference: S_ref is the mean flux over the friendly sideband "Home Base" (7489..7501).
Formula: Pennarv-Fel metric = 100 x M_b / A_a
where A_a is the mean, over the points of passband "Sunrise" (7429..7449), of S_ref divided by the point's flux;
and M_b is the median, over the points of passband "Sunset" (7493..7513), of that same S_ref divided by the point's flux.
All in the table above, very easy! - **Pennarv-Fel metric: 101.8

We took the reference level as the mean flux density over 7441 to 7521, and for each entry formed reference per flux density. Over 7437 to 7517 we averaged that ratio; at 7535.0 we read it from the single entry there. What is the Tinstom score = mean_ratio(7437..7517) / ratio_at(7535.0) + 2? 3.16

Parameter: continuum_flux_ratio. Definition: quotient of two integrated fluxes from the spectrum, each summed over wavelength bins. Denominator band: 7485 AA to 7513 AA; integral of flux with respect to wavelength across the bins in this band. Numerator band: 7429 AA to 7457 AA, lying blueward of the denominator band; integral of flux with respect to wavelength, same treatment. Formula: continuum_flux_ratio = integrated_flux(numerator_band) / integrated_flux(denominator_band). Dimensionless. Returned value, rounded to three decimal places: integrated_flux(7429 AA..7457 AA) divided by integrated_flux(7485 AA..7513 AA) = 1.000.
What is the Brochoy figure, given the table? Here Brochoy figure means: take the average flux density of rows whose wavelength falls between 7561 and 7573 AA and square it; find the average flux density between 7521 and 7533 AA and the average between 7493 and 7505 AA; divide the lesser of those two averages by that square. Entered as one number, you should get 0.037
